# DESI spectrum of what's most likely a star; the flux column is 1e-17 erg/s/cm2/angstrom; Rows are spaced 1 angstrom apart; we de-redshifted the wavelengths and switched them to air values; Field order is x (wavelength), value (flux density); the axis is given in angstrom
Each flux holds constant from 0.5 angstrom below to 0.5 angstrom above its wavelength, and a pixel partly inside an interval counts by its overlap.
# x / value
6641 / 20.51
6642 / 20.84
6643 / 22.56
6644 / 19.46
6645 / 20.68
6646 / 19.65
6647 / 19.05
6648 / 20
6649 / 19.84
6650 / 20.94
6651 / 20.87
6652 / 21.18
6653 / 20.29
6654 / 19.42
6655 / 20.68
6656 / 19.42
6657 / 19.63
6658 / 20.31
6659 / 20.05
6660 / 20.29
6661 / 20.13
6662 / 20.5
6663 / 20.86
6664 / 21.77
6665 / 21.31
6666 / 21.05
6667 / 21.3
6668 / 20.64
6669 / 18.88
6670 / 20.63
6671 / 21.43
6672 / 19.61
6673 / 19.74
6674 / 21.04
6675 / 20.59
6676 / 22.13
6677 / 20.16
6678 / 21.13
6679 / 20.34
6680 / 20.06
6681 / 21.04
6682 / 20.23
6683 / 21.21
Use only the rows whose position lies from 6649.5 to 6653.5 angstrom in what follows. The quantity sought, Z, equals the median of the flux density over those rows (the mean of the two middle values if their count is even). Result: 20.9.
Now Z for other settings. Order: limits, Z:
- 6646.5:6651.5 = 20.0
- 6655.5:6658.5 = 19.6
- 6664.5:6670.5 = 20.8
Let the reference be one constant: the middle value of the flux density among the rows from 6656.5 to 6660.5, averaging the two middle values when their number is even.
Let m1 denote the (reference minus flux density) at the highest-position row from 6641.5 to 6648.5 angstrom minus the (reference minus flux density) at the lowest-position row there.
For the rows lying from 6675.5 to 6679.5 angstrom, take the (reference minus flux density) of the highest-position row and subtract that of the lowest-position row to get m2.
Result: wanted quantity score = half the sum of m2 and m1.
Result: 1.3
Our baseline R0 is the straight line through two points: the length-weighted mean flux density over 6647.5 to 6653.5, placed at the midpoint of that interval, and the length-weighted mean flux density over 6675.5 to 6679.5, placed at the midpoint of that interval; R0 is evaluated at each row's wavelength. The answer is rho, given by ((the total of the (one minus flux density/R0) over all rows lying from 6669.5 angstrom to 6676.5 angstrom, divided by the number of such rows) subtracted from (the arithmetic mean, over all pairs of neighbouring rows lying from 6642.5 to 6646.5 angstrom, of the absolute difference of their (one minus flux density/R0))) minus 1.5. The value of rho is -1.42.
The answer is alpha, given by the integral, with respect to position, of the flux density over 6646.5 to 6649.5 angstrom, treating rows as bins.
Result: 59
